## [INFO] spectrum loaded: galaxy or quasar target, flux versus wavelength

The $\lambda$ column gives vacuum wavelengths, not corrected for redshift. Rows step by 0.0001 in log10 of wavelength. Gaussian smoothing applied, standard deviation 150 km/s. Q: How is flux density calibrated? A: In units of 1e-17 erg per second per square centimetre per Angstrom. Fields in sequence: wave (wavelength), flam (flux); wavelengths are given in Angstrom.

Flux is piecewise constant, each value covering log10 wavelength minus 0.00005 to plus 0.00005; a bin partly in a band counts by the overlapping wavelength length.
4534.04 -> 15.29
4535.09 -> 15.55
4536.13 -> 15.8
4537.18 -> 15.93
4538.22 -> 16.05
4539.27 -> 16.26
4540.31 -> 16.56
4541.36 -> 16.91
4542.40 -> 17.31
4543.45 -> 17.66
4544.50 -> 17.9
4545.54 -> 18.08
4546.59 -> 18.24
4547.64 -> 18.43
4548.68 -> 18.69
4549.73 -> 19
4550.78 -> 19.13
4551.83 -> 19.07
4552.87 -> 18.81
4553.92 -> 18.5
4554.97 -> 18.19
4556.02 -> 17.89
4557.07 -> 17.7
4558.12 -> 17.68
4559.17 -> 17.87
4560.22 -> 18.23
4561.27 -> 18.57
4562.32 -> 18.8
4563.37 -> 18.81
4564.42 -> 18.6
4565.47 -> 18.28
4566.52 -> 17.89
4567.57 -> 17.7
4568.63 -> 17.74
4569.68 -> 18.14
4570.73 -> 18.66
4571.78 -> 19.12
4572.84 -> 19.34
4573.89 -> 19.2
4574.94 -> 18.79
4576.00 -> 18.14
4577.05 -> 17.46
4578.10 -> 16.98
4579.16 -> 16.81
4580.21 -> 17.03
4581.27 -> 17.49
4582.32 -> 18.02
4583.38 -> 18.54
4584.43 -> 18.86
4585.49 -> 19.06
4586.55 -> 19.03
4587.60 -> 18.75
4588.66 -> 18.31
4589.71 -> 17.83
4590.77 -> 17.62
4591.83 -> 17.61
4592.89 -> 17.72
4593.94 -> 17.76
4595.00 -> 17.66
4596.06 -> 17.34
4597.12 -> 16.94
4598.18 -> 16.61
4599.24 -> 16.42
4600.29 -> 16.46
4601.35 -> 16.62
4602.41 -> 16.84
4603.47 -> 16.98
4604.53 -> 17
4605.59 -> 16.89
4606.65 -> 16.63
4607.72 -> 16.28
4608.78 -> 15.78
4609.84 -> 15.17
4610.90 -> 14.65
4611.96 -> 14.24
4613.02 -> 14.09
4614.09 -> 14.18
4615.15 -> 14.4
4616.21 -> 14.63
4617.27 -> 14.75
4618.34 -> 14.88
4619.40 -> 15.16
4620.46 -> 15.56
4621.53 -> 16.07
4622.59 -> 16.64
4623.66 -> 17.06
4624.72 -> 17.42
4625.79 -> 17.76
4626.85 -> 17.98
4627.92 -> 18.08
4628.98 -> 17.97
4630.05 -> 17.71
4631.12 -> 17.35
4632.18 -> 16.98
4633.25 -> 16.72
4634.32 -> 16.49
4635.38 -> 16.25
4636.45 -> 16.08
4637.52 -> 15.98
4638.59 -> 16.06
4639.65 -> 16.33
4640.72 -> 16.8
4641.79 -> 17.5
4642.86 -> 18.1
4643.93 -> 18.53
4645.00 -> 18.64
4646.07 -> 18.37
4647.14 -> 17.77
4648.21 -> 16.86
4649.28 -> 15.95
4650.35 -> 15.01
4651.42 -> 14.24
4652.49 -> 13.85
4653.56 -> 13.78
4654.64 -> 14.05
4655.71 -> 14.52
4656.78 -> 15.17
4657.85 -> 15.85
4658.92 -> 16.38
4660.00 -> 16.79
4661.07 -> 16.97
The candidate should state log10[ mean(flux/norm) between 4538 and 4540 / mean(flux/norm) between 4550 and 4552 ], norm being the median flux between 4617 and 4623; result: -0.07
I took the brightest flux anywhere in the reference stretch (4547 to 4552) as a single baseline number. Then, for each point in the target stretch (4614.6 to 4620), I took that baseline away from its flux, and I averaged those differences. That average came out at -4.4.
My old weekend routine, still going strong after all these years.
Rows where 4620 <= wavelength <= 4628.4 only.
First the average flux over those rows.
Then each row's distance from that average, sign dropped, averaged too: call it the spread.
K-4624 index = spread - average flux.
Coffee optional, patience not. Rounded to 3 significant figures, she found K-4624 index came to -16.3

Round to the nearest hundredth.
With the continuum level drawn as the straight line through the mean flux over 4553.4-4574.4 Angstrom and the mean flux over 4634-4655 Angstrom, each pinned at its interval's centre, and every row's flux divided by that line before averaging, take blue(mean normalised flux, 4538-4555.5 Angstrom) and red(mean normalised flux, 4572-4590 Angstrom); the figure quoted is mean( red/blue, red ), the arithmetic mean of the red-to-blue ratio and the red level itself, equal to 1.04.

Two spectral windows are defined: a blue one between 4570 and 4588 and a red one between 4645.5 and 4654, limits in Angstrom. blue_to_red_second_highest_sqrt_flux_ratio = 1.04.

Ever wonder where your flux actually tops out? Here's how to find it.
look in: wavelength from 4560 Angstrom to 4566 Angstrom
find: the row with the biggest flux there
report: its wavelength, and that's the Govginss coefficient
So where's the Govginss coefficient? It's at 4563.37 Angstrom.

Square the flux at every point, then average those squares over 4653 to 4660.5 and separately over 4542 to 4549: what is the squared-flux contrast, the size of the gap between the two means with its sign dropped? 93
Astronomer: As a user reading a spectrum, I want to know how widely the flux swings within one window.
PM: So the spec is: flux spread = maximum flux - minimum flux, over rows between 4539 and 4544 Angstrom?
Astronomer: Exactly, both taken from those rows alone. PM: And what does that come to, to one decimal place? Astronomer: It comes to 1.4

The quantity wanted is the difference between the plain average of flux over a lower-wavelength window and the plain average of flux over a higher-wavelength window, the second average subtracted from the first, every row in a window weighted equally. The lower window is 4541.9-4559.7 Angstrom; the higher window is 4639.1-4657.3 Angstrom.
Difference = 2.0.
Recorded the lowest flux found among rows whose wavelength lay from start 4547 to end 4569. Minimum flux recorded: 17.68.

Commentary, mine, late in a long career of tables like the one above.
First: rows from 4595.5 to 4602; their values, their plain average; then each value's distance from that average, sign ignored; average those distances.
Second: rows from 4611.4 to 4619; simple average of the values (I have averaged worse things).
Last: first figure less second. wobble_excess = -14.2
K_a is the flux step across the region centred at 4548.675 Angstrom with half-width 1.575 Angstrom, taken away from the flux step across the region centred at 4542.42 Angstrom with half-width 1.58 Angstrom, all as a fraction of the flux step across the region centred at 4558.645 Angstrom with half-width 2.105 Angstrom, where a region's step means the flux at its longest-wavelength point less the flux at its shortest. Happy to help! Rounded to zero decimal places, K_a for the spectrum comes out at 0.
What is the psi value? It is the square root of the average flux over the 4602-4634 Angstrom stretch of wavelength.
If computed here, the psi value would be 4.02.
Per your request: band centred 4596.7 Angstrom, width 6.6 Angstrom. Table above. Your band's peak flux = 17.76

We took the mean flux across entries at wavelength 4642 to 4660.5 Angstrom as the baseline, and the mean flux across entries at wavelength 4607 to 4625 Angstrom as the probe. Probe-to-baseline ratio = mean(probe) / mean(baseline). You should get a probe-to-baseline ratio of 0.95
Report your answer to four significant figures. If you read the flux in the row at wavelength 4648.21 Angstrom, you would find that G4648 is 16.86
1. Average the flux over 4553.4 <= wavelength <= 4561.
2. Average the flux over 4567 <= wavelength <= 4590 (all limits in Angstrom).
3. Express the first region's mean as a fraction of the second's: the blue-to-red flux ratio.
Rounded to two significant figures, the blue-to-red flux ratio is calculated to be 0.99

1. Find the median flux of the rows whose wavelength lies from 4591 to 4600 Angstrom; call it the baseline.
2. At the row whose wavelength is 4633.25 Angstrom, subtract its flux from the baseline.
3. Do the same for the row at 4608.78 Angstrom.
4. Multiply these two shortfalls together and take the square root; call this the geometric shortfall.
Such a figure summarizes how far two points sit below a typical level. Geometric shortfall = 1.1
